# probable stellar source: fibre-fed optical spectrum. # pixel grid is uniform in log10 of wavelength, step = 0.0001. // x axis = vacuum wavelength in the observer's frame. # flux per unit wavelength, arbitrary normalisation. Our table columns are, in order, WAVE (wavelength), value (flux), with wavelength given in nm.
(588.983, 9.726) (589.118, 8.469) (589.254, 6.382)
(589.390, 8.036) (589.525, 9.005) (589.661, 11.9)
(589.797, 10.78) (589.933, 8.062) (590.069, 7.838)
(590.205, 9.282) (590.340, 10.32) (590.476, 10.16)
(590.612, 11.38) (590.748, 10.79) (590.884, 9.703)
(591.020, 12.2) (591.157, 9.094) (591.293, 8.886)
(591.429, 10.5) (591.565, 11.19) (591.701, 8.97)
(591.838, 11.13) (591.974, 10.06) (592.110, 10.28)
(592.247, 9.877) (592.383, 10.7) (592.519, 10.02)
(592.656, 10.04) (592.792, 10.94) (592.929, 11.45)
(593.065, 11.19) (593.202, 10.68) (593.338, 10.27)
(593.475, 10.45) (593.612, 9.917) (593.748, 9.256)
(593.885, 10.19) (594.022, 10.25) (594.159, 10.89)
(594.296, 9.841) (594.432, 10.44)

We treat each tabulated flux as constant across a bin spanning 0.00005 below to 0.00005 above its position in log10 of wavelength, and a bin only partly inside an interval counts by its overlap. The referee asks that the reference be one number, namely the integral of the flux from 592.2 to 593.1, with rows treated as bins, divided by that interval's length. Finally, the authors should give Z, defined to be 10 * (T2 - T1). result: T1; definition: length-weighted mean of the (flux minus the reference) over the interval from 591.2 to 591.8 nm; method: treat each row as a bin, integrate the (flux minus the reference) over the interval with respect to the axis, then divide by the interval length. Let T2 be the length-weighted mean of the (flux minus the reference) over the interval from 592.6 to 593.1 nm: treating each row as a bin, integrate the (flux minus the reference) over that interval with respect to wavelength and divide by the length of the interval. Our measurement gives 10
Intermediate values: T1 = -0.69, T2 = 0.3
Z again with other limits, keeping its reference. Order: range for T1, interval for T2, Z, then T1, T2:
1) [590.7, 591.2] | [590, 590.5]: -12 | -0.11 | -1.3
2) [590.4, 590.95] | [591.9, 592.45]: -3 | -0.10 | -0.4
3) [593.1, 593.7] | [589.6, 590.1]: -6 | -0.27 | -0.9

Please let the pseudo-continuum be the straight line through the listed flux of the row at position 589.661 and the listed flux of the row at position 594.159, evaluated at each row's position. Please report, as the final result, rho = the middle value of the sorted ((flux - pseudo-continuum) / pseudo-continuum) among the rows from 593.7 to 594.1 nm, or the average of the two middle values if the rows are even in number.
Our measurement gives -0.070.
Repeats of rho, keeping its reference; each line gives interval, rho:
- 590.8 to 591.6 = -0.126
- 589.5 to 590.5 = -0.172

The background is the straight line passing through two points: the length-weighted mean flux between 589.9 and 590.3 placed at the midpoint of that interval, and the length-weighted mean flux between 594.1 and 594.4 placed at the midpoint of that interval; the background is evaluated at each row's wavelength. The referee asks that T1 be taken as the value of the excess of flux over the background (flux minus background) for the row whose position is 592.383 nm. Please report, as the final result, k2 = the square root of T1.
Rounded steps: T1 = 1.1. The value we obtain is 1.06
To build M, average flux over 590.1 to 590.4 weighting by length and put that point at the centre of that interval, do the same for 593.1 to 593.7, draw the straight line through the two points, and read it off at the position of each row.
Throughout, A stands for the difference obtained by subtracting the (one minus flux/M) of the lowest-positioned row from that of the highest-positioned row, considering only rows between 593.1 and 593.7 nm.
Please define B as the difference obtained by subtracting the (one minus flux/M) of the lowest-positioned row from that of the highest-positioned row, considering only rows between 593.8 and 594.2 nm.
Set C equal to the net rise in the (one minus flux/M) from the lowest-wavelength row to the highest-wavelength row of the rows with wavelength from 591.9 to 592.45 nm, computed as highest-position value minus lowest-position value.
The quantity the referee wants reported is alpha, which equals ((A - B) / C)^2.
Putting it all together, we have 7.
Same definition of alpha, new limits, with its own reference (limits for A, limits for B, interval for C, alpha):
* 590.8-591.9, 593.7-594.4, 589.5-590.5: 1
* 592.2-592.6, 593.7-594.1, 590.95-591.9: 0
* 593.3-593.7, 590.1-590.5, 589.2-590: 1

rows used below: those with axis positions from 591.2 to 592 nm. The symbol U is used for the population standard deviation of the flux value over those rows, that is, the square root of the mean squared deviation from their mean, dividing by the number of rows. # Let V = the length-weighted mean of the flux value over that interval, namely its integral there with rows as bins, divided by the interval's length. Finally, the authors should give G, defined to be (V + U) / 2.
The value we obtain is 5.51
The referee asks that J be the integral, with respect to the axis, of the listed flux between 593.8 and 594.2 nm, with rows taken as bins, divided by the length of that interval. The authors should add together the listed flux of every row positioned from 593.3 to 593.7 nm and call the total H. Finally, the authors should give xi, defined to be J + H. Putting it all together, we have 41.0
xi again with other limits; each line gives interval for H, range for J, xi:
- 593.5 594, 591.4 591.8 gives 39.6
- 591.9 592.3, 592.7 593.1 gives 41.4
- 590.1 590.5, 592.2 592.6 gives 40.0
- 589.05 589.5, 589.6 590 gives 33.1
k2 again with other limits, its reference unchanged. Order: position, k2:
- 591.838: 1.34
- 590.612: 1.61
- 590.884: 0.89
